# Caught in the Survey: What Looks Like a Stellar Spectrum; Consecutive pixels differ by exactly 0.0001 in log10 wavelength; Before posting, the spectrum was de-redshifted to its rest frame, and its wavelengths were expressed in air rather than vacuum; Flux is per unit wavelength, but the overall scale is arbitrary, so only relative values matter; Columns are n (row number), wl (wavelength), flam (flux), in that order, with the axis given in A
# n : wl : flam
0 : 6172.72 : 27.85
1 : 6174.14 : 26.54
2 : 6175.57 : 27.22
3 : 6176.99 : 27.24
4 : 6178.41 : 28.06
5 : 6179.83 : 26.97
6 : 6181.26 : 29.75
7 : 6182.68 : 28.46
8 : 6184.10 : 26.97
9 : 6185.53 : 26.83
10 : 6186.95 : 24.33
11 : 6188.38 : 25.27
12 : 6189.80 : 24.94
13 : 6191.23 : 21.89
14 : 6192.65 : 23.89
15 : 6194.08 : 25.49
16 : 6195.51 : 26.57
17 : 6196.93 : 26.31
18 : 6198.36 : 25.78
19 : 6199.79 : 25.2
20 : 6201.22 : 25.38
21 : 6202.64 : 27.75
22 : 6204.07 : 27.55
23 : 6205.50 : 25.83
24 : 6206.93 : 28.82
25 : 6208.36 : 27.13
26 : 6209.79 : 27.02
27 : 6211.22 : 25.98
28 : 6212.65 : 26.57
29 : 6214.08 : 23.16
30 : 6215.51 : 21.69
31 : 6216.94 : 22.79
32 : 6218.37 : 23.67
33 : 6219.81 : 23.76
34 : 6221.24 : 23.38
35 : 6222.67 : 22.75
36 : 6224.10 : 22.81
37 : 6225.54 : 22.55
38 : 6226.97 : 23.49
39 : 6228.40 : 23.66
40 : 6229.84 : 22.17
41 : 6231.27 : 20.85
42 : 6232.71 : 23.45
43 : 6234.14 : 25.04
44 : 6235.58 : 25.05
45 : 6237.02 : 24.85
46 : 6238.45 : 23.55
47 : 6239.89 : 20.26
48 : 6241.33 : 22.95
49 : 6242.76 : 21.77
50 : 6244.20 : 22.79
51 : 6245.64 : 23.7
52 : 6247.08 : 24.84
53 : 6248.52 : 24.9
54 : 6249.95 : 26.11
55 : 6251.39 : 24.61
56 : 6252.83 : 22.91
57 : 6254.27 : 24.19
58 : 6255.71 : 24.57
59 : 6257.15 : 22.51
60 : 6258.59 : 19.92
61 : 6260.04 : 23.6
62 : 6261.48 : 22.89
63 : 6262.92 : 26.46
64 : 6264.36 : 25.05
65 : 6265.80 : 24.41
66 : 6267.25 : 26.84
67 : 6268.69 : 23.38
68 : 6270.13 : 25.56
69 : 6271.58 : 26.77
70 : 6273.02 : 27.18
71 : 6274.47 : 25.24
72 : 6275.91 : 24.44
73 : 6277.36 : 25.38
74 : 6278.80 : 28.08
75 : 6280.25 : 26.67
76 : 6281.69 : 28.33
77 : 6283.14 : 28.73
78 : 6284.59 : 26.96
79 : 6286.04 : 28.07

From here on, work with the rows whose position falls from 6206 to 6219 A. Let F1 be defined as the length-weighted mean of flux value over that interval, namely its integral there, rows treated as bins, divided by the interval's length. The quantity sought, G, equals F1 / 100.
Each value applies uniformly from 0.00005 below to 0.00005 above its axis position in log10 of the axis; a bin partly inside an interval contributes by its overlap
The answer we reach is 0.252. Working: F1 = 25.2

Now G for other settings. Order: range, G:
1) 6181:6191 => 0.263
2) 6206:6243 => 0.239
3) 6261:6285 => 0.260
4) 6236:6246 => 0.229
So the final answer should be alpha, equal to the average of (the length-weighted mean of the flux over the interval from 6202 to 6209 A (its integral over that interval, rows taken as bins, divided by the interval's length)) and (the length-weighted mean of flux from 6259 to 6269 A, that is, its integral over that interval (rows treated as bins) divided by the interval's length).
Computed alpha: 26.0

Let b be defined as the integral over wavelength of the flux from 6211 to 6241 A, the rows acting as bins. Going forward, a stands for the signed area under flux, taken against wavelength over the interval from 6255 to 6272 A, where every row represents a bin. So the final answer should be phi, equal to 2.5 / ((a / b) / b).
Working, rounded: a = 413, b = 701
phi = 2973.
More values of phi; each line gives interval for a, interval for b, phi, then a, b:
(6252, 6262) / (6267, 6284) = 2191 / 229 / 448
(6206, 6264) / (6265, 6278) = 198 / 1383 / 331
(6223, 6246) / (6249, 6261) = 377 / 530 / 283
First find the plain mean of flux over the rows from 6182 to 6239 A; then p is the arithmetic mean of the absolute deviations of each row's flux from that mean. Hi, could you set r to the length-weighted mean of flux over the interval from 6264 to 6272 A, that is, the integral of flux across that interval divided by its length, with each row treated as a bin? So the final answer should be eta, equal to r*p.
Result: 42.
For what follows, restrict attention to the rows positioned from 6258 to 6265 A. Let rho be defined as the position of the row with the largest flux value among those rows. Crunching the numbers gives 6262.92 A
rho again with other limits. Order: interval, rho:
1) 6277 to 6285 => 6283.14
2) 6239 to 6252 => 6249.95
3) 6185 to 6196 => 6185.53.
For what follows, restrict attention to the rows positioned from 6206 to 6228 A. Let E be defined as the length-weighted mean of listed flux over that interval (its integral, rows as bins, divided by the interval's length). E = 24.4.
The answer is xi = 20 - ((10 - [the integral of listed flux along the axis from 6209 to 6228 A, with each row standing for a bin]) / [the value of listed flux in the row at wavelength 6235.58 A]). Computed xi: 37.7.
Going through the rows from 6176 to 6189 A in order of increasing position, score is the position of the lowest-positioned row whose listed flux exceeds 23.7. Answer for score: 6176.99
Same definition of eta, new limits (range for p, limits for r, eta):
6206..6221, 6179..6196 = 53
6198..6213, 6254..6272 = 22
